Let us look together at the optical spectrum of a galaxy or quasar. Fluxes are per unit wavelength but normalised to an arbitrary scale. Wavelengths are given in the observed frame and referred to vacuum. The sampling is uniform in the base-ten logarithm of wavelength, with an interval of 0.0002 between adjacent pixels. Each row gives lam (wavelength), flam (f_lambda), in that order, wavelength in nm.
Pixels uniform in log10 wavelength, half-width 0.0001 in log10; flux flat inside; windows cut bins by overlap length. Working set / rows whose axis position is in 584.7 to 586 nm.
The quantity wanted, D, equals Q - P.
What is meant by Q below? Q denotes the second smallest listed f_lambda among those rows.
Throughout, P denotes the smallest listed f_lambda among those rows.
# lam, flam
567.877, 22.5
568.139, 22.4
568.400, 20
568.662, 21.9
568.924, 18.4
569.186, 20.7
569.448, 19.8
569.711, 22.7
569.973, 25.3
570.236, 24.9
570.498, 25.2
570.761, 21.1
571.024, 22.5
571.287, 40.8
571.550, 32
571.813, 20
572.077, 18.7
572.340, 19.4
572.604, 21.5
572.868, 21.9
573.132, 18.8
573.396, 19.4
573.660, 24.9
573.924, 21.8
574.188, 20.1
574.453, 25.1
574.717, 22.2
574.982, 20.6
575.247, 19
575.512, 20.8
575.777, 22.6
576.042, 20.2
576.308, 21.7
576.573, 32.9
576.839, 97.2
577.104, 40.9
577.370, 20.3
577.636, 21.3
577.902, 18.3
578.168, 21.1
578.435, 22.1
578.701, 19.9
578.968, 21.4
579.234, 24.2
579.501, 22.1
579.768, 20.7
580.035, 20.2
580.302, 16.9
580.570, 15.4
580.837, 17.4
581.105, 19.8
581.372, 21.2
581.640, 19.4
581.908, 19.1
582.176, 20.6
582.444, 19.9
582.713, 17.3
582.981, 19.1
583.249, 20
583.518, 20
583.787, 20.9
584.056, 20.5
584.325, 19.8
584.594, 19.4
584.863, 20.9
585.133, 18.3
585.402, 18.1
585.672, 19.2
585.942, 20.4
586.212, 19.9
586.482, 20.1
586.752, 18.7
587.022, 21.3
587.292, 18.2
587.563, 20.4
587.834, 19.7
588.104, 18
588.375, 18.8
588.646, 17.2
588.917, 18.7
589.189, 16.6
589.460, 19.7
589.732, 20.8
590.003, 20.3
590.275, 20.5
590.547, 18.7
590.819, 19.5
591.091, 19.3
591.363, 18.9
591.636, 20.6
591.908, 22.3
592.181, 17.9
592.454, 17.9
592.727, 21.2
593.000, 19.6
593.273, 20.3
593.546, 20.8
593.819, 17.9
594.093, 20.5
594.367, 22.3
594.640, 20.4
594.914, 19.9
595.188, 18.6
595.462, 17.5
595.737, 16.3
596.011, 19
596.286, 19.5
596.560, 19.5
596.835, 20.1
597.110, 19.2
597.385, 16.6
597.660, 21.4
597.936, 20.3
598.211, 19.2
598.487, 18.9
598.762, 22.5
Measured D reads 0.2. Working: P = 18.1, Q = 18.3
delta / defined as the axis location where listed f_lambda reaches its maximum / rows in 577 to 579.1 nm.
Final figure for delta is 577.104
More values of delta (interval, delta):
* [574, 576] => 574.453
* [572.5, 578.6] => 576.839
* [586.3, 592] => 591.908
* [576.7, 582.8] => 576.839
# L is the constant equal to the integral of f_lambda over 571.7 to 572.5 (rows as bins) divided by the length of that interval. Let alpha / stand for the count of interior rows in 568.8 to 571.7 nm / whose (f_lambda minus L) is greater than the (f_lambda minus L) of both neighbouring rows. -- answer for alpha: 4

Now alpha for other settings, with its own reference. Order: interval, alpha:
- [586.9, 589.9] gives 3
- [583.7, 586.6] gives 2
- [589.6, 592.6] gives 3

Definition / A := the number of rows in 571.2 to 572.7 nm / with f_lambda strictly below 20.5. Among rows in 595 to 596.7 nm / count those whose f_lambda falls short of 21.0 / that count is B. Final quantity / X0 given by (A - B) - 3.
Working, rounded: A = 3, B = 6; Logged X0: -6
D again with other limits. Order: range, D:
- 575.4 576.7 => 0.6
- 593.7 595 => 2.0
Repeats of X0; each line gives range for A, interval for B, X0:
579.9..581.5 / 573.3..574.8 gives 0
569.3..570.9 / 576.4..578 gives -4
